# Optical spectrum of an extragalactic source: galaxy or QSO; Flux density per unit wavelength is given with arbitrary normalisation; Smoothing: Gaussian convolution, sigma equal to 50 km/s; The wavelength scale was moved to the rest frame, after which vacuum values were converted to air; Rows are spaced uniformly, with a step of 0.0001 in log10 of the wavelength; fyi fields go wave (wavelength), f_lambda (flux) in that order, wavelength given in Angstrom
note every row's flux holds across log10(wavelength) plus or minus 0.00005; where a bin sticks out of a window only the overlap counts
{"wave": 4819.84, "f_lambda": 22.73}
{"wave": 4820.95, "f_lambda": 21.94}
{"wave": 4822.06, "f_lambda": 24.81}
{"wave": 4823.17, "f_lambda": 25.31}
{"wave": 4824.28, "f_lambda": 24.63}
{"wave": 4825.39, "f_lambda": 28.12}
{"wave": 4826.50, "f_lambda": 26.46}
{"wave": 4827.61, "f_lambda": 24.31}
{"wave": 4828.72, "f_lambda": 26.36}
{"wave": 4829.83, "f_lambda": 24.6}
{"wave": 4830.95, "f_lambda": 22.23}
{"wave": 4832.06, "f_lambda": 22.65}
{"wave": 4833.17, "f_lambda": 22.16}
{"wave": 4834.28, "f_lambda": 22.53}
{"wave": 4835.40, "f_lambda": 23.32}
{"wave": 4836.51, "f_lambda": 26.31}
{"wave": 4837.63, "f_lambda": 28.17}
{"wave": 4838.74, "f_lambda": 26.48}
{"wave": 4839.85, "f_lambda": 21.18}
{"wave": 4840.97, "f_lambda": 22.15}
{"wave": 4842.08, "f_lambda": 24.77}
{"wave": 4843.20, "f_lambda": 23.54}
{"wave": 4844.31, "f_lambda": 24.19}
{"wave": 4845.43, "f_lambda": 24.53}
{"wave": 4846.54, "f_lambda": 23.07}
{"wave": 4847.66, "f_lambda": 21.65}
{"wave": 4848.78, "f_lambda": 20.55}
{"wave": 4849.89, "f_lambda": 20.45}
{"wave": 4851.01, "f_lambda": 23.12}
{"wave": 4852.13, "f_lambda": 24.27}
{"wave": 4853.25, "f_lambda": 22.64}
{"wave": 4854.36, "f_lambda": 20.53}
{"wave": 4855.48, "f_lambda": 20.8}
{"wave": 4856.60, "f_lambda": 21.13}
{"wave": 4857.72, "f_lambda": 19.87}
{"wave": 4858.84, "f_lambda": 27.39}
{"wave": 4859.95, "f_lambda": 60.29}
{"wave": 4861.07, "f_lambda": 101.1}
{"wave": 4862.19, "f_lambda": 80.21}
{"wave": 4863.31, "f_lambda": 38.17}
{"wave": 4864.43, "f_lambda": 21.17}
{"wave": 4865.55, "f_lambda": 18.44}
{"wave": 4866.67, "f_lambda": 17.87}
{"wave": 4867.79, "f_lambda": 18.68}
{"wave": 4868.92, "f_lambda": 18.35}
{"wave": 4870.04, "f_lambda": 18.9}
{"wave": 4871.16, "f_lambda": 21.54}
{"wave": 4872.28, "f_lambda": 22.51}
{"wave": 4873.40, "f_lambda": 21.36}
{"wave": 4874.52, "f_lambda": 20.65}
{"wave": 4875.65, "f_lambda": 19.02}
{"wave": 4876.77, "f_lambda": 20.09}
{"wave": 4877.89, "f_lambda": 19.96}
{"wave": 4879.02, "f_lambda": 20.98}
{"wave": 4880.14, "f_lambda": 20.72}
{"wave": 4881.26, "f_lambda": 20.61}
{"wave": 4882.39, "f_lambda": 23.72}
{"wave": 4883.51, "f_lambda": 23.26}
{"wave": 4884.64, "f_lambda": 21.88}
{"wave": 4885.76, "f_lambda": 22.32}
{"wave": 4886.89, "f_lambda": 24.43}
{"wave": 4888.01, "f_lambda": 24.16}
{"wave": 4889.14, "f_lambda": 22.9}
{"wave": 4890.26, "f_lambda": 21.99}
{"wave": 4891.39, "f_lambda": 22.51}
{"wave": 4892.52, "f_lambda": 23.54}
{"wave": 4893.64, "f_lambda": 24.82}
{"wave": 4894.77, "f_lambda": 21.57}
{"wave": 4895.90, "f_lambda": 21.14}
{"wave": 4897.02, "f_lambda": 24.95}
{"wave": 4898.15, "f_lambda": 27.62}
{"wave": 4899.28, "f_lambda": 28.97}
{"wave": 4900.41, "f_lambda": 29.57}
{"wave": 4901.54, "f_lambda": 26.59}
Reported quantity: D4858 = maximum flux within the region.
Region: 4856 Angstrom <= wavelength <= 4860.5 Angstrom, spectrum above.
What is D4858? 60.29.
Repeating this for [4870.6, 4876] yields 22.51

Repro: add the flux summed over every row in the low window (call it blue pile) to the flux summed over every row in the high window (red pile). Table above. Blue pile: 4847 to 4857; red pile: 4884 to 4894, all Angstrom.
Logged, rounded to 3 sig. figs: 404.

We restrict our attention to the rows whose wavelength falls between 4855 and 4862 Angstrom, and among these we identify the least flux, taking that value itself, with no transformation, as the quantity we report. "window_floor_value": 19.87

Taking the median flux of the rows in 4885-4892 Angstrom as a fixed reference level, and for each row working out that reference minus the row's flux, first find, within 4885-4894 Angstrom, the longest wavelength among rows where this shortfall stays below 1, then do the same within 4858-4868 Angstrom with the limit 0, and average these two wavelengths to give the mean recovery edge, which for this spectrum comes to 4878.5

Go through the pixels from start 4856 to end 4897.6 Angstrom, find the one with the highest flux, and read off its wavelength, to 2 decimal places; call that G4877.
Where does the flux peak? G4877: 4861.07 Angstrom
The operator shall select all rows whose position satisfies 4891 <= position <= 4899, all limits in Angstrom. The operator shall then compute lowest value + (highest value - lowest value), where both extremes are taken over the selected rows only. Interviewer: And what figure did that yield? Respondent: 27.6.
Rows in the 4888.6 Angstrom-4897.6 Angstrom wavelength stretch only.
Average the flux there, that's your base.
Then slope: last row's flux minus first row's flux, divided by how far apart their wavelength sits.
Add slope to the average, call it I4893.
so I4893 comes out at 23.2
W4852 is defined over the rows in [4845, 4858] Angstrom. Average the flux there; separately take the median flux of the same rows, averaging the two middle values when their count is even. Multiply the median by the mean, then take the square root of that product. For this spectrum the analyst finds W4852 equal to 21.6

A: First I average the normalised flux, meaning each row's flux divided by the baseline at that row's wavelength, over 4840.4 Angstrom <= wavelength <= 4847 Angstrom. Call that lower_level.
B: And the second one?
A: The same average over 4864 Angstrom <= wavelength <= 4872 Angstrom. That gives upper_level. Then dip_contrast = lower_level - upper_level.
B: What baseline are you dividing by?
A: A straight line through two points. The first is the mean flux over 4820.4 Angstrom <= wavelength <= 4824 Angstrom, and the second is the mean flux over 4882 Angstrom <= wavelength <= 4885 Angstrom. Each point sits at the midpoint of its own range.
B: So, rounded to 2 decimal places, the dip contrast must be 0.17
